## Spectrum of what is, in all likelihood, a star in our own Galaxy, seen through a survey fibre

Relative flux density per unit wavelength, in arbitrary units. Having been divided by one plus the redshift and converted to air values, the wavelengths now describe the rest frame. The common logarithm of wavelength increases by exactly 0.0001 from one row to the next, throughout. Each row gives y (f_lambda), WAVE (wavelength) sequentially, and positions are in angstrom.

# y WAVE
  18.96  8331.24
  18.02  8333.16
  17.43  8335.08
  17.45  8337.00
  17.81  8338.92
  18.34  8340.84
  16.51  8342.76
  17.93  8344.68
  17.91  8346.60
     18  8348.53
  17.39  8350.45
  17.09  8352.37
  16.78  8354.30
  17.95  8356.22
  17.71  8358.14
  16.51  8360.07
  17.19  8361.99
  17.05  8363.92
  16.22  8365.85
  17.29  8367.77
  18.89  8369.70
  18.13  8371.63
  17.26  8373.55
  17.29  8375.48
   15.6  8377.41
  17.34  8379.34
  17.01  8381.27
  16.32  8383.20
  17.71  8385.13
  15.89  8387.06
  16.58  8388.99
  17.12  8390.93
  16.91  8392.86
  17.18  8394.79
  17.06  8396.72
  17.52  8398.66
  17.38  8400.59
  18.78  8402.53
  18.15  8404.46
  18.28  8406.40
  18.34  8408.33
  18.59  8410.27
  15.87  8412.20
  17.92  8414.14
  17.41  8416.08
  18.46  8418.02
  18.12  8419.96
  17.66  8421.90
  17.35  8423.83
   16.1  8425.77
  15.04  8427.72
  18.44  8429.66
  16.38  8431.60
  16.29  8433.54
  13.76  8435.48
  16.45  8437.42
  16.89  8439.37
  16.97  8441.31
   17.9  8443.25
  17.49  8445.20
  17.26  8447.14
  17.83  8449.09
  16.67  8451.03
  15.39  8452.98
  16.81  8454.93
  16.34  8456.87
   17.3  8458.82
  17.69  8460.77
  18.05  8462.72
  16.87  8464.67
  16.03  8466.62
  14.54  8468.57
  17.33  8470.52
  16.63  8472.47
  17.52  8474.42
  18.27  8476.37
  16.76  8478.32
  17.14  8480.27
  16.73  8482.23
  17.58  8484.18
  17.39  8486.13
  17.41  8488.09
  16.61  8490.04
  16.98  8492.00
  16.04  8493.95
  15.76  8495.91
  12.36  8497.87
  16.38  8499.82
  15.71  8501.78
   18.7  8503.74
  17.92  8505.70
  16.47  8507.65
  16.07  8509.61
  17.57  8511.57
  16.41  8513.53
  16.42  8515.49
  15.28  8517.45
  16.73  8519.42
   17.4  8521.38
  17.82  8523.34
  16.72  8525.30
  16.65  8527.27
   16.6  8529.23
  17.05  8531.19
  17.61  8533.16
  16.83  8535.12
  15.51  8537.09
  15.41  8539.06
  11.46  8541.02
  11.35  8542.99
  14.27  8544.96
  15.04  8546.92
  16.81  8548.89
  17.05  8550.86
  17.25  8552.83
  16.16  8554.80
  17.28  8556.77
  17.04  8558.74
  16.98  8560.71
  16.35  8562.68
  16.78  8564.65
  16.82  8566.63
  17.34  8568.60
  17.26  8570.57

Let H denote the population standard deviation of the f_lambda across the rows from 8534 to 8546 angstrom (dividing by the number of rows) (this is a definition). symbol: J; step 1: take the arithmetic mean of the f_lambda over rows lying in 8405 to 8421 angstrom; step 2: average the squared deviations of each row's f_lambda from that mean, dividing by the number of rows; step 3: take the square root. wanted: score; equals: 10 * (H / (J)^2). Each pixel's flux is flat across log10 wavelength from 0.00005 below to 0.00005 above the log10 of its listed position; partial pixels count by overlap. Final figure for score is 30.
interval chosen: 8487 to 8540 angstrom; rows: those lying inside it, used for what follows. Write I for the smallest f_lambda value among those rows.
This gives 12.36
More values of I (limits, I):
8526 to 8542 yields 11.46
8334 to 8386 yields 15.6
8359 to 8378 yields 15.6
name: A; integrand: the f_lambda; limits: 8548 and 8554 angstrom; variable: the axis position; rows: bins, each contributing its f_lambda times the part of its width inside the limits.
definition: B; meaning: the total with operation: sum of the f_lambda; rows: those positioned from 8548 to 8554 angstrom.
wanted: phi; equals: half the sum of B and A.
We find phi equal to 76.6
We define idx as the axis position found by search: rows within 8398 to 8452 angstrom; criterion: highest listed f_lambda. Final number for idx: 8402.53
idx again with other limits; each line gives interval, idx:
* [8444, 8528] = 8503.74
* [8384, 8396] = 8385.13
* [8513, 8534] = 8523.34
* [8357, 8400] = 8369.70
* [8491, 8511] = 8503.74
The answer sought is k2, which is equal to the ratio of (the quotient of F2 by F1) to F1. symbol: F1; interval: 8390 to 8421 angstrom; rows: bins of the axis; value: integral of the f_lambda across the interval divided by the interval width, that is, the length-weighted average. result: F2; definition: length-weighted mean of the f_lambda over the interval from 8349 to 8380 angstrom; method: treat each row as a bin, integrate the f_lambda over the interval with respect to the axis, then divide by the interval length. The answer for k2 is 0.055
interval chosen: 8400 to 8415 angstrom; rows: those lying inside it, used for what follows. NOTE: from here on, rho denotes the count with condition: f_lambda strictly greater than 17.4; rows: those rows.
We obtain 6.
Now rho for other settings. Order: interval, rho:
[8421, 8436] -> 2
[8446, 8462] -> 2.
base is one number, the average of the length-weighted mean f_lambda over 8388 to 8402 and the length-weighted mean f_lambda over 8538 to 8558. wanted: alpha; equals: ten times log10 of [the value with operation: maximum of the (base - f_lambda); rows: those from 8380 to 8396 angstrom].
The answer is -5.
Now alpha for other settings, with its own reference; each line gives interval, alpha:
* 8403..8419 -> -5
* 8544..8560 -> 3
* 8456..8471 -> 2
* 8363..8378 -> -2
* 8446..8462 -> -1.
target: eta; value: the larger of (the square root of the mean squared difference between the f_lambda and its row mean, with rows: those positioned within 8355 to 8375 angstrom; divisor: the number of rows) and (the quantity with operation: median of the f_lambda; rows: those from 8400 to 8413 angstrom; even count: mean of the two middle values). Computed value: 18.3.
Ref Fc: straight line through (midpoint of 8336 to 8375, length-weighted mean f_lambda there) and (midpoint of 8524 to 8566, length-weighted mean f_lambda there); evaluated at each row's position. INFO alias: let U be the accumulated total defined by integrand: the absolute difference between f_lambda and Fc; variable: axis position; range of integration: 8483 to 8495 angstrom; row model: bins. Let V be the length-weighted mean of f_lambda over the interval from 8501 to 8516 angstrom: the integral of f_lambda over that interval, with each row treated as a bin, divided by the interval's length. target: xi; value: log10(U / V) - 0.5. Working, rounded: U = 8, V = 16.9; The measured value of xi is -0.83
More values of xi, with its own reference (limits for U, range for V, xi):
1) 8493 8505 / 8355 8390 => -0.52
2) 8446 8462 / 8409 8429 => -0.72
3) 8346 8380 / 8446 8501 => -0.45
